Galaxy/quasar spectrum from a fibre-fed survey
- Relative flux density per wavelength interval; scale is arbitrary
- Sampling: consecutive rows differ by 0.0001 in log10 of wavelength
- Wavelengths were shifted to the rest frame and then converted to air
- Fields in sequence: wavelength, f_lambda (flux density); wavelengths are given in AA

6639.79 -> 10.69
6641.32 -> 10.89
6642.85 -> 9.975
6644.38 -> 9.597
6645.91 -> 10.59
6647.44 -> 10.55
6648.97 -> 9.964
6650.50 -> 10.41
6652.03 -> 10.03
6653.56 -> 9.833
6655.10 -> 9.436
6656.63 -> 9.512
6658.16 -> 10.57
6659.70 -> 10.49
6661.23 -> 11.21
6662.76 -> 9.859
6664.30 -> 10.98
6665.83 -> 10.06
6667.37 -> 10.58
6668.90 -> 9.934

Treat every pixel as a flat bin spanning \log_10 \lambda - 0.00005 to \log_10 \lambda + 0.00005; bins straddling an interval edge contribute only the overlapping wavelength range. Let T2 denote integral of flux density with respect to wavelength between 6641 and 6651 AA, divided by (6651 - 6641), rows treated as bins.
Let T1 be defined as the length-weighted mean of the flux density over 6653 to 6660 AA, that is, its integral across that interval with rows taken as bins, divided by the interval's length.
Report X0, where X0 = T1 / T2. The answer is 0.97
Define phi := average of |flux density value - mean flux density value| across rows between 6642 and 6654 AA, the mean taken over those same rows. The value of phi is 0.30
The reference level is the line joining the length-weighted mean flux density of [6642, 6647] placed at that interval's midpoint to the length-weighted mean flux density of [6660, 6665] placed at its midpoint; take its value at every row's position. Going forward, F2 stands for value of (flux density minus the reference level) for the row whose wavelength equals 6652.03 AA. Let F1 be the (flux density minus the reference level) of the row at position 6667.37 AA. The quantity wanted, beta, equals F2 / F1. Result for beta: 1.3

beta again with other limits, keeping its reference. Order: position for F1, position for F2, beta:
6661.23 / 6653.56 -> -0.9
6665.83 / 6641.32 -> -1.3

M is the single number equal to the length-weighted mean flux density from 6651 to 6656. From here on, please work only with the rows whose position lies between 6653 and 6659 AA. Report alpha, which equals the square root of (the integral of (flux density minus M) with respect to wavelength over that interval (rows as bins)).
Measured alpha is 0.6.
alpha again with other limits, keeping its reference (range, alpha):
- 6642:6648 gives 1.5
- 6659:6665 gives 2.2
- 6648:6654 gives 1.3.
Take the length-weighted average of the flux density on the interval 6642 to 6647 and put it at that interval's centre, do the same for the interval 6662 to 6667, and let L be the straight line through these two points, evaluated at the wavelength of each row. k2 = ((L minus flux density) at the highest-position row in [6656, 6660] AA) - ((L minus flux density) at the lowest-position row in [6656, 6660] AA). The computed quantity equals -0.9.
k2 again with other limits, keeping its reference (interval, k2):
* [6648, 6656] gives 0.6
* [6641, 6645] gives 1.3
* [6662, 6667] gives -0.2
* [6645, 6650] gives 0.7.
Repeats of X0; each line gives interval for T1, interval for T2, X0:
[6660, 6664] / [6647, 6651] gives 1.03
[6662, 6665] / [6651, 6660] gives 1.04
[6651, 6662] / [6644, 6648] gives 0.99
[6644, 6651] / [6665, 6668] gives 0.99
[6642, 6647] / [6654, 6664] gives 0.99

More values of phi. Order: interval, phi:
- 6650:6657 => 0.30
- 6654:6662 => 0.62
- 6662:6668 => 0.41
